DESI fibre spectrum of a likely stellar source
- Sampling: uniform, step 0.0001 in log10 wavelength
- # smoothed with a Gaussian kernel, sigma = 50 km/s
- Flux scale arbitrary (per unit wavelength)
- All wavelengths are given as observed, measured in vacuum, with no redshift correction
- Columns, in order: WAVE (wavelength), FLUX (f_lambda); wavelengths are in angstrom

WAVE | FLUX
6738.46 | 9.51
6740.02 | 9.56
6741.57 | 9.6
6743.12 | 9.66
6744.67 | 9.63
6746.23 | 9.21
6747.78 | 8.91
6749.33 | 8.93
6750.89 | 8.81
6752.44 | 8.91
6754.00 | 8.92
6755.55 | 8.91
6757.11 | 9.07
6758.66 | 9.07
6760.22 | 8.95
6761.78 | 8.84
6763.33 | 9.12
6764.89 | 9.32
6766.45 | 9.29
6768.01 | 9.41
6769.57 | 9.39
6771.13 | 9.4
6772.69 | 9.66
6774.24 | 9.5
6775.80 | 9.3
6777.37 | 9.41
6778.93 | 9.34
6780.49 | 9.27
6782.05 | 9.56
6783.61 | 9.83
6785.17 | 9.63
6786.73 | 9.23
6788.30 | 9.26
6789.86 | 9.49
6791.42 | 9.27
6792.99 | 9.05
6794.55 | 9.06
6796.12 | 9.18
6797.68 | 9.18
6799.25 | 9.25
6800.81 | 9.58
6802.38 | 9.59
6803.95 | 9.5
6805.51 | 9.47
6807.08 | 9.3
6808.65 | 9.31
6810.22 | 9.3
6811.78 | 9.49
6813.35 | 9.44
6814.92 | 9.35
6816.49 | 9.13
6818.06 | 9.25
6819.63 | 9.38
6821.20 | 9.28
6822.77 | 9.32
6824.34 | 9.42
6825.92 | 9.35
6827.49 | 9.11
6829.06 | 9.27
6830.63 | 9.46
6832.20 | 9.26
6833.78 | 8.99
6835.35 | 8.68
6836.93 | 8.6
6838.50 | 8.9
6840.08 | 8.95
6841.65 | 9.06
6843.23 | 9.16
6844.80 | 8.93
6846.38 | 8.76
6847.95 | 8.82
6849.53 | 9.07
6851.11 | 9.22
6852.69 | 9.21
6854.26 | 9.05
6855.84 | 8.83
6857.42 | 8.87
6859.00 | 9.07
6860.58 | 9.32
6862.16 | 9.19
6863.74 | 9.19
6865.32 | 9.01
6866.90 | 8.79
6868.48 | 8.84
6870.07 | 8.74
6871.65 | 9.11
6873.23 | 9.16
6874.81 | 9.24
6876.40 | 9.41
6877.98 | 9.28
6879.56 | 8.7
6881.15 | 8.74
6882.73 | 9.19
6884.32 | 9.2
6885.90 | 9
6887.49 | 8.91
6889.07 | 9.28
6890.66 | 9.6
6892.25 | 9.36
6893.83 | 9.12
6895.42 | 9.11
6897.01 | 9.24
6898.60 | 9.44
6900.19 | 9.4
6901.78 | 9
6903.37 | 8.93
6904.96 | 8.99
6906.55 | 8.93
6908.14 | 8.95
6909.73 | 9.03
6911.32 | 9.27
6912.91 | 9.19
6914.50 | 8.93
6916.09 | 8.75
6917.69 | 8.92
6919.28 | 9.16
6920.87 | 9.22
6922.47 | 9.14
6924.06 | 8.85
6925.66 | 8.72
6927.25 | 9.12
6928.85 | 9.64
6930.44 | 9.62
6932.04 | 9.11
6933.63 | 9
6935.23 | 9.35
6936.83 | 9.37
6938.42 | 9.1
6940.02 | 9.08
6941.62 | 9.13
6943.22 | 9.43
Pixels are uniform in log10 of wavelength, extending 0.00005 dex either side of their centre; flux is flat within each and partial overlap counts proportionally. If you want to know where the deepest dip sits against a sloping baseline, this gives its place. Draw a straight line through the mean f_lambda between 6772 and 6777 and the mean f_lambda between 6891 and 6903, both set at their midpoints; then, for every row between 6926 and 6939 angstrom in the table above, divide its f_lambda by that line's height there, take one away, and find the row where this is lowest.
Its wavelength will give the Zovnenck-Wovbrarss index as 6933.63 angstrom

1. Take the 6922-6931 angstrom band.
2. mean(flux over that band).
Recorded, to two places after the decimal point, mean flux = 9.18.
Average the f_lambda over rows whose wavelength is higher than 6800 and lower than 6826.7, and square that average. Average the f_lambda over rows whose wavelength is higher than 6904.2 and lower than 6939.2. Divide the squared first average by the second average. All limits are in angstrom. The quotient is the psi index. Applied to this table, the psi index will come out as 9.66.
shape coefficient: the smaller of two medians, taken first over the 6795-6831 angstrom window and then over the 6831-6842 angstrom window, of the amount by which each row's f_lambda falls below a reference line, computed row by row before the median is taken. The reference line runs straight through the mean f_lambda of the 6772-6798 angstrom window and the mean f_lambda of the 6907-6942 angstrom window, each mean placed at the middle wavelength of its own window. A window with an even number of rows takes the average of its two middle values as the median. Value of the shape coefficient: -0.02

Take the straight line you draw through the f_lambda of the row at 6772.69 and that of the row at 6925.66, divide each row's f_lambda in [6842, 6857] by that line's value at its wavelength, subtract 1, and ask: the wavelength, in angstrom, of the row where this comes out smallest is 6846.38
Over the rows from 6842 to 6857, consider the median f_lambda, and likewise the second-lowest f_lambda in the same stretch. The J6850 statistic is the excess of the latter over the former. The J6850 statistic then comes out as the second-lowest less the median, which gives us -0.23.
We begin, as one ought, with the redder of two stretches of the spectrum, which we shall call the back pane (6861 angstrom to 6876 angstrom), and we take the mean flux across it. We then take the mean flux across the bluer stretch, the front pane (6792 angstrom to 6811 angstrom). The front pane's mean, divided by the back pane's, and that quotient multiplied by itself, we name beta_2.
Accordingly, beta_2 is 1.06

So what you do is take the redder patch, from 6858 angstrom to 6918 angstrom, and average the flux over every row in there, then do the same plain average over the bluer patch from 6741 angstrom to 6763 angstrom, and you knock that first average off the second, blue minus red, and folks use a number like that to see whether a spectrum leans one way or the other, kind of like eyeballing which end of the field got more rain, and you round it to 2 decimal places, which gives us 0.01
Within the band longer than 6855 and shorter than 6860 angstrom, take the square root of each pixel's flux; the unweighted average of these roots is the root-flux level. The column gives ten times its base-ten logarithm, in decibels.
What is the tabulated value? 4.75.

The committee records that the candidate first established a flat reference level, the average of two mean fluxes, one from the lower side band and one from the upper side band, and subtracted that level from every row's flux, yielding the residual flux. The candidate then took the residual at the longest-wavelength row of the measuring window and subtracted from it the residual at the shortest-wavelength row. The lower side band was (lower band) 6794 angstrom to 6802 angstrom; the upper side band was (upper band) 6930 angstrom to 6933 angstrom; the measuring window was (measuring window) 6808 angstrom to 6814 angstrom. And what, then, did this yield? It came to 0.13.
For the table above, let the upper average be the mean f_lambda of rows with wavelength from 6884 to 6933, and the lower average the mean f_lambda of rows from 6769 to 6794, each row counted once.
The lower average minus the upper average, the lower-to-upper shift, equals 0.28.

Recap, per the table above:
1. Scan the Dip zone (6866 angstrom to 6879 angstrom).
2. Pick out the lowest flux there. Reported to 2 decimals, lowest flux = 8.74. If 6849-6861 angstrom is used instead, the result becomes 8.83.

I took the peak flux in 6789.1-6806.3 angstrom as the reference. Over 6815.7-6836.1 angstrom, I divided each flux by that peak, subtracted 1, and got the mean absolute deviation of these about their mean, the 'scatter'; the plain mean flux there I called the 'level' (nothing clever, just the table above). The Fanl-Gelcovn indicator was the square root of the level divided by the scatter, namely 24.2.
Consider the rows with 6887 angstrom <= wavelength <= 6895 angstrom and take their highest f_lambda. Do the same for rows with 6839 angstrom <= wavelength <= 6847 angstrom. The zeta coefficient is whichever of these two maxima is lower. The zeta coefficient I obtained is 9.16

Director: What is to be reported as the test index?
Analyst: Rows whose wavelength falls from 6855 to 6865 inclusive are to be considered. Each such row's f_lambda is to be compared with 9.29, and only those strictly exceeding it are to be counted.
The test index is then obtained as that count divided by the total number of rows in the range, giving 0.17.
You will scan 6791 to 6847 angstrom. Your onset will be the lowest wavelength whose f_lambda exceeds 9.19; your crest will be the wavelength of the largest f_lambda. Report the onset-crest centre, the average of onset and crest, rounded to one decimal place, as 6796.9 angstrom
